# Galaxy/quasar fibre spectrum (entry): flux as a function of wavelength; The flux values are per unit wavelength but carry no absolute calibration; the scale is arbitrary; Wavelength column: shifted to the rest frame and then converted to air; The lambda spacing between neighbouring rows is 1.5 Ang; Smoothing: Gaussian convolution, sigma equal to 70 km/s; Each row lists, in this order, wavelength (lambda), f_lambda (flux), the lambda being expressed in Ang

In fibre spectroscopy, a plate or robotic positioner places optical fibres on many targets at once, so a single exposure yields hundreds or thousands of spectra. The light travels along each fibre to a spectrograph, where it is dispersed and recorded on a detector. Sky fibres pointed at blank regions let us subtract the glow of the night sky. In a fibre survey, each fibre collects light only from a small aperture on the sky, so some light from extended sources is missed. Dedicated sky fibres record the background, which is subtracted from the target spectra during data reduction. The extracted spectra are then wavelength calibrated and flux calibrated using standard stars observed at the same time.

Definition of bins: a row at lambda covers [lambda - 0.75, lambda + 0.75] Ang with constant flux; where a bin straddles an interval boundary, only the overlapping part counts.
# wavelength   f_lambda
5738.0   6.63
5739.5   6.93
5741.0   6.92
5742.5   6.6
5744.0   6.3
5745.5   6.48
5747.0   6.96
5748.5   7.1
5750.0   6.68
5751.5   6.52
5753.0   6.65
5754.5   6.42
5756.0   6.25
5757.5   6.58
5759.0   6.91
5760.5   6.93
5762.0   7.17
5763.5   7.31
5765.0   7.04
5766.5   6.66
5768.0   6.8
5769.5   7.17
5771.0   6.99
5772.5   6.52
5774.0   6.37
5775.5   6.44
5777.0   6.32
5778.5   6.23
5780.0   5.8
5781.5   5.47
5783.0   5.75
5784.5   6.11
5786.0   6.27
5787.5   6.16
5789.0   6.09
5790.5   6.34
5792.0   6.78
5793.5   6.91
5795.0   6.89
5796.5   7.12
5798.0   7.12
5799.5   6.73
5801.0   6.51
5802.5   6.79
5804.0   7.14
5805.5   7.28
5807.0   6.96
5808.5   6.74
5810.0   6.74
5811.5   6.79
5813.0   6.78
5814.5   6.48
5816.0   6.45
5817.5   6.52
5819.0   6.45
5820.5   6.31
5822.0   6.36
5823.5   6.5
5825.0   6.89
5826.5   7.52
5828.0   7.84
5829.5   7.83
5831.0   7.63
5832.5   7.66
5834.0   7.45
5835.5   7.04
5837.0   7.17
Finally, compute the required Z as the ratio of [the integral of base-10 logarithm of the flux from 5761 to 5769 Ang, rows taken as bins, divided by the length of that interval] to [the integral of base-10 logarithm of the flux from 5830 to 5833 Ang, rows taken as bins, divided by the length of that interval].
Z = 0.96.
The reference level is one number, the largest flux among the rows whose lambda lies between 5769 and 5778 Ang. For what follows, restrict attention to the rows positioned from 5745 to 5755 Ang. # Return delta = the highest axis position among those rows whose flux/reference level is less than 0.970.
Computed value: 5754.5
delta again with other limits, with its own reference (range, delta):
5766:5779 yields 5778.5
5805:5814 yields 5813.0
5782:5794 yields 5793.5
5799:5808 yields 5802.5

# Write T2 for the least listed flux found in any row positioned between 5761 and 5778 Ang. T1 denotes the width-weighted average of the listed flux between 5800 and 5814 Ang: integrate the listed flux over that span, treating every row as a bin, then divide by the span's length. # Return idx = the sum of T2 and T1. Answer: 13.2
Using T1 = 6.85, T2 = 6.32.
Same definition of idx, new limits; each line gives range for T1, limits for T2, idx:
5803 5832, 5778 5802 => 12.4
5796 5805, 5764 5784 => 12.4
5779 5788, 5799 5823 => 12.2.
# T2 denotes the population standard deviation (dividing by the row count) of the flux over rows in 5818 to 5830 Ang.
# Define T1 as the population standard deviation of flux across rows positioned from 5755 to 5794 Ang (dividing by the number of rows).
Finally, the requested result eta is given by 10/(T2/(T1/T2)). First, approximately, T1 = 0.465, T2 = 0.62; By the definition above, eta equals 12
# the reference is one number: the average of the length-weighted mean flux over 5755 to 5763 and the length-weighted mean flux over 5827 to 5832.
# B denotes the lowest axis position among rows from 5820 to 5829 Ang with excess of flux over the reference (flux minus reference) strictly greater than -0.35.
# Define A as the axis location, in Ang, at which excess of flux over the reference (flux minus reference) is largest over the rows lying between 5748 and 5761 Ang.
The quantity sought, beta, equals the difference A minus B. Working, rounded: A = 5748.5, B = 5826.5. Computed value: -78.0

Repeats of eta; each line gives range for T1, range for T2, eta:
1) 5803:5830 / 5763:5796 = 21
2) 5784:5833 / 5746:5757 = 64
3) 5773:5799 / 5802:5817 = 76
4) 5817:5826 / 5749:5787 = 9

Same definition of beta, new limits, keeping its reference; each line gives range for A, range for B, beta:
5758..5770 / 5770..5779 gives -7.5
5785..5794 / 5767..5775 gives 24.0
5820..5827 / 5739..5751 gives 87.0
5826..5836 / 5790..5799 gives 31.5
